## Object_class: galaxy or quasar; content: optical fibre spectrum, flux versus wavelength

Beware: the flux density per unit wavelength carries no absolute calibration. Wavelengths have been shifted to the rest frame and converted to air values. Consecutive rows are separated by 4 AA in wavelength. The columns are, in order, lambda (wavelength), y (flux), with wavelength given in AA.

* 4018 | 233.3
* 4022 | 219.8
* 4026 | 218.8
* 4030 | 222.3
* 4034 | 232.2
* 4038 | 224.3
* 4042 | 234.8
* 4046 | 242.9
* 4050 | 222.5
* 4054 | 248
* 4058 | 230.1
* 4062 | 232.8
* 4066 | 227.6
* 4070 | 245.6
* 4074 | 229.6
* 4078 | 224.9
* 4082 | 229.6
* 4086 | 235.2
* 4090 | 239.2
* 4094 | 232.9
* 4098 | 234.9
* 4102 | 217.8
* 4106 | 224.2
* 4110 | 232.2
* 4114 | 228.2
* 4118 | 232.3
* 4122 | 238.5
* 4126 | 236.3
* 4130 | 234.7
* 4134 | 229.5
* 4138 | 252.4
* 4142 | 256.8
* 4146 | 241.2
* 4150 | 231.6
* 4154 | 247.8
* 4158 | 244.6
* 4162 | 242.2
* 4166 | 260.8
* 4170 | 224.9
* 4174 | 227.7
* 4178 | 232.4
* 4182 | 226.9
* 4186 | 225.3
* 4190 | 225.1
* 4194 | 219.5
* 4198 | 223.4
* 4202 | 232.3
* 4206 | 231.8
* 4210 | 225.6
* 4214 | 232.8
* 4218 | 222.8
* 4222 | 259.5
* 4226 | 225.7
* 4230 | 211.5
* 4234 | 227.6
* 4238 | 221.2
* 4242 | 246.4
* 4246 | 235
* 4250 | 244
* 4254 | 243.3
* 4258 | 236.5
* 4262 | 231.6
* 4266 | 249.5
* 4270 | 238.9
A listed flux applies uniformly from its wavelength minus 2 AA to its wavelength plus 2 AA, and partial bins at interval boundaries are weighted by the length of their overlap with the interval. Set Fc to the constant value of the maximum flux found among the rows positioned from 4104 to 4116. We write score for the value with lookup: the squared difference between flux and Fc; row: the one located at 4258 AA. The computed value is 18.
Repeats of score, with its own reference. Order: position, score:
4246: 8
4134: 7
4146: 81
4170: 53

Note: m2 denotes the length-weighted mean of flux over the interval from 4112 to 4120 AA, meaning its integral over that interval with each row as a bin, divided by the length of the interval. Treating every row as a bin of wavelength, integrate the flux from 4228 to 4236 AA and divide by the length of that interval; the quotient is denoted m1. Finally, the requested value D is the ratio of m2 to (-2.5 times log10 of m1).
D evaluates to -39.3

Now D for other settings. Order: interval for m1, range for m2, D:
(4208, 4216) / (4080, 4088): -39.4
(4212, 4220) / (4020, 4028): -37.2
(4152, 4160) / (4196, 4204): -38.1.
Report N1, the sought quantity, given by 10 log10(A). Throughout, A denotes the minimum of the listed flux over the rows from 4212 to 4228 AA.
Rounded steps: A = 222.8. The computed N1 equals 23.48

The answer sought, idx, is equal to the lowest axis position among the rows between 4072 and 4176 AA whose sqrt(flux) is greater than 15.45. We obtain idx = 4090 AA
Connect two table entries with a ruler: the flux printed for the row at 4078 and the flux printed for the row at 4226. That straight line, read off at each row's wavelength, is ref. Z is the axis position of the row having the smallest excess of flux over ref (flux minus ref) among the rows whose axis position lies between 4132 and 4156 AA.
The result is 4134 AA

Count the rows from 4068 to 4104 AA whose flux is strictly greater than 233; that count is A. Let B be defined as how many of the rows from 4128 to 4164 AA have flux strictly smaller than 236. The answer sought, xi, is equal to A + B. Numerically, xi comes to 7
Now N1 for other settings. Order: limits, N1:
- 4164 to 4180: 23.52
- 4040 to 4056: 23.47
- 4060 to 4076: 23.57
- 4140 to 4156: 23.65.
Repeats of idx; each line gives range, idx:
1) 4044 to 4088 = 4046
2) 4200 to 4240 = 4222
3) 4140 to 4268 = 4142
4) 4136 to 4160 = 4138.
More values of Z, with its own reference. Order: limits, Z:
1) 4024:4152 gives 4102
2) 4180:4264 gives 4230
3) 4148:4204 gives 4194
